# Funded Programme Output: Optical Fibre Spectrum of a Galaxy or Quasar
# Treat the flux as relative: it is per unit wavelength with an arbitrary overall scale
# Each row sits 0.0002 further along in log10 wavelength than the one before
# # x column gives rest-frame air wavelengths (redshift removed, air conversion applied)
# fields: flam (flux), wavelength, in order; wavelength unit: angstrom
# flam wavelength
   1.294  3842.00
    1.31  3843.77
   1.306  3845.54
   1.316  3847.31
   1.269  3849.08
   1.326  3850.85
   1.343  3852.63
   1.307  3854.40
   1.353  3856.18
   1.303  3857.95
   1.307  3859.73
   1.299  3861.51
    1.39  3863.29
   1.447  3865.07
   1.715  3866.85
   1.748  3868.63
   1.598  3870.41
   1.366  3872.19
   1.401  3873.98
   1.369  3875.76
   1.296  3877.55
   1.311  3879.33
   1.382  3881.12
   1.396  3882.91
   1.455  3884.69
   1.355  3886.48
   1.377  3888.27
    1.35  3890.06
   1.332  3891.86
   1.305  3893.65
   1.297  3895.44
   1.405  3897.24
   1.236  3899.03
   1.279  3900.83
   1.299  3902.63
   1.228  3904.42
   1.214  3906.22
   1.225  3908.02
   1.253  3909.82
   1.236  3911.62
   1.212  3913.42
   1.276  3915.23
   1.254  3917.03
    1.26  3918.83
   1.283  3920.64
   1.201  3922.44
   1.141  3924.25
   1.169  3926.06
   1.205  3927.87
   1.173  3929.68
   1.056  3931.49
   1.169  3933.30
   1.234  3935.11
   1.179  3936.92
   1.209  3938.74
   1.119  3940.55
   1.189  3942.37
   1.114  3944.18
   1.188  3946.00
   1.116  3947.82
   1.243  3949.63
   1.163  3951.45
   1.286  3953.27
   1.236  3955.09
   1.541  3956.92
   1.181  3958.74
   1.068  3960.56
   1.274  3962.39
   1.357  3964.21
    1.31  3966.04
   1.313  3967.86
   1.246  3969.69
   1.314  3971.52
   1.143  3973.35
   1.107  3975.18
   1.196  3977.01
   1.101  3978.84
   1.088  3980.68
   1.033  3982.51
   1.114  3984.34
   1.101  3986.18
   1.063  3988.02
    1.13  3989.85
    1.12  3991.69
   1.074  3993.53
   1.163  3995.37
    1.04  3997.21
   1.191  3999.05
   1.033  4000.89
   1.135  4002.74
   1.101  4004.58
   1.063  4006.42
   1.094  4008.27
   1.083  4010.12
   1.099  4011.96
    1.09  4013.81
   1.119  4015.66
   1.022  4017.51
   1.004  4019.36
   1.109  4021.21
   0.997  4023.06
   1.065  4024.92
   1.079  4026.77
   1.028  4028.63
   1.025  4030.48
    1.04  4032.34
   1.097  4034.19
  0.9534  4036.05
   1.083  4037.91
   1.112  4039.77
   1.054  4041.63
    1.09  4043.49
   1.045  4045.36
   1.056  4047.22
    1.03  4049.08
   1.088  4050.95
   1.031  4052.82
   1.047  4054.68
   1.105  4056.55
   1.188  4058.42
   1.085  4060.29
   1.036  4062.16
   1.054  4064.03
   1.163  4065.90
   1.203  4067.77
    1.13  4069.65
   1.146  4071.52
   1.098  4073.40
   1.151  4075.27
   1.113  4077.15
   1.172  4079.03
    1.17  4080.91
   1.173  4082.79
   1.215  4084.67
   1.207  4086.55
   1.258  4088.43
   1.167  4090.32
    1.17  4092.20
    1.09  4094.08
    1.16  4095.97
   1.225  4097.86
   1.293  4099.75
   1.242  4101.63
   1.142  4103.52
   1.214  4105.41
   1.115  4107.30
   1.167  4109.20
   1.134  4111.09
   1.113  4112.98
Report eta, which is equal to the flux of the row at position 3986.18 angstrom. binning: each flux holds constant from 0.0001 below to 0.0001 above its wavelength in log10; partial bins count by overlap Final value 1.101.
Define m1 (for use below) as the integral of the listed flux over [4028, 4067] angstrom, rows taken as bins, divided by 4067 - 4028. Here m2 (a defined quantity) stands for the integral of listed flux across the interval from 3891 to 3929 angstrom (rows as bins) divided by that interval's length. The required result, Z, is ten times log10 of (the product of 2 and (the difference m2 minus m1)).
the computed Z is -4.3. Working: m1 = 1.07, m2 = 1.25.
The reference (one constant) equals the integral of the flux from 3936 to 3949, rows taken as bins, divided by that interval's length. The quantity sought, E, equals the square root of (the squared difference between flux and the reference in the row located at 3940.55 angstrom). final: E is 0.04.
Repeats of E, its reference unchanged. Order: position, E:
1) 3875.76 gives 0.21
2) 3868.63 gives 0.59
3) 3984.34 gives 0.05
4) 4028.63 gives 0.13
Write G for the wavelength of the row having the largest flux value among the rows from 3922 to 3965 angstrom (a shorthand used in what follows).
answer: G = 3956.92 angstrom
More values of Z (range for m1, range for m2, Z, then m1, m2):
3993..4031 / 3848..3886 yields -1.9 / 1.08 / 1.40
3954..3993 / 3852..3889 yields -3.7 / 1.19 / 1.41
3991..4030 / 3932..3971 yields -5.4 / 1.08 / 1.22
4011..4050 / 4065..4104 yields -6.2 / 1.06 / 1.18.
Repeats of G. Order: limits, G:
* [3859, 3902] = 3868.63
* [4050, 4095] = 4088.43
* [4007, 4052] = 4015.66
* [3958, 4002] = 3964.21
